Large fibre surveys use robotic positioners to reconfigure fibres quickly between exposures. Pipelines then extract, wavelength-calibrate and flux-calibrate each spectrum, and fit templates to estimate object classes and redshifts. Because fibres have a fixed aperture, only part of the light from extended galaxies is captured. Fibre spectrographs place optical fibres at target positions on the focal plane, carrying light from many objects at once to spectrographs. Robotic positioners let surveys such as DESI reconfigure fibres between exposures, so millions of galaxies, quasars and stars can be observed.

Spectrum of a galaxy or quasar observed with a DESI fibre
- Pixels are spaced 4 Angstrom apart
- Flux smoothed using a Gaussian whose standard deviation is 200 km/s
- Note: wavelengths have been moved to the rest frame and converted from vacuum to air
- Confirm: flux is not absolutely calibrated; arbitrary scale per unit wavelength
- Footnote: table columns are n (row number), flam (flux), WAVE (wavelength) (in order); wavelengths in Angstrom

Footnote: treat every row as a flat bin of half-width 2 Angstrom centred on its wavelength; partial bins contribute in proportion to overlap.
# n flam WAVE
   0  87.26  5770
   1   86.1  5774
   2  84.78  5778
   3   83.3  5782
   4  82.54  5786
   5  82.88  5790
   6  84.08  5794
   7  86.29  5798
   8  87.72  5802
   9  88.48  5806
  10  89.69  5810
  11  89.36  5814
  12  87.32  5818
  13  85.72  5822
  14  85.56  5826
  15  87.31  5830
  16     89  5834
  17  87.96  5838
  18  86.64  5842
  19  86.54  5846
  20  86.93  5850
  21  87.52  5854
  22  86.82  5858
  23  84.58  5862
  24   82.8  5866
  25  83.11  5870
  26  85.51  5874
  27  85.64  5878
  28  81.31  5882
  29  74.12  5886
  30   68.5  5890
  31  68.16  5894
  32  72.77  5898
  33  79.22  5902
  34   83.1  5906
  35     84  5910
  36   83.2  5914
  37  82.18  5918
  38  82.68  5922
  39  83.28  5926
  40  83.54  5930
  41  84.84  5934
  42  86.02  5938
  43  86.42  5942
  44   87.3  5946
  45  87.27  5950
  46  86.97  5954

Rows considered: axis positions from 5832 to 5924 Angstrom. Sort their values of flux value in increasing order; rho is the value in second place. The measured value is 68.5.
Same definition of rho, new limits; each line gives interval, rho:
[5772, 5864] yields 82.88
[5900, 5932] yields 82.18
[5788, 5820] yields 84.08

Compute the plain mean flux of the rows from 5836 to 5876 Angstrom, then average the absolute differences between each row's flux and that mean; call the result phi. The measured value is 1.5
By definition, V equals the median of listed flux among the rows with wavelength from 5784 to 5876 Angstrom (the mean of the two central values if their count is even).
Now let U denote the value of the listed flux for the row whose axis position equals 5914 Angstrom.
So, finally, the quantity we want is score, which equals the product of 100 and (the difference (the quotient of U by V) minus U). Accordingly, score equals -8224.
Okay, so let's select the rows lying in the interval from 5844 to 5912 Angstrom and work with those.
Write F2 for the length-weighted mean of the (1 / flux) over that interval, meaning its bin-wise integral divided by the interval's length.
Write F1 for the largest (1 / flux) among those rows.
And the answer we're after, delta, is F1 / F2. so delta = 1.184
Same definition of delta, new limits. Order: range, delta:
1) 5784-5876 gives 1.045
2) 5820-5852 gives 1.016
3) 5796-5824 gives 1.024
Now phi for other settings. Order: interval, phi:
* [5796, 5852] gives 1.1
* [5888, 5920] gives 5.9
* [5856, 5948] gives 4.0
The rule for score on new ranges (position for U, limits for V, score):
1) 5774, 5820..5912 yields -8509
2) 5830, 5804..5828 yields -8632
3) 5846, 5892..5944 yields -8550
